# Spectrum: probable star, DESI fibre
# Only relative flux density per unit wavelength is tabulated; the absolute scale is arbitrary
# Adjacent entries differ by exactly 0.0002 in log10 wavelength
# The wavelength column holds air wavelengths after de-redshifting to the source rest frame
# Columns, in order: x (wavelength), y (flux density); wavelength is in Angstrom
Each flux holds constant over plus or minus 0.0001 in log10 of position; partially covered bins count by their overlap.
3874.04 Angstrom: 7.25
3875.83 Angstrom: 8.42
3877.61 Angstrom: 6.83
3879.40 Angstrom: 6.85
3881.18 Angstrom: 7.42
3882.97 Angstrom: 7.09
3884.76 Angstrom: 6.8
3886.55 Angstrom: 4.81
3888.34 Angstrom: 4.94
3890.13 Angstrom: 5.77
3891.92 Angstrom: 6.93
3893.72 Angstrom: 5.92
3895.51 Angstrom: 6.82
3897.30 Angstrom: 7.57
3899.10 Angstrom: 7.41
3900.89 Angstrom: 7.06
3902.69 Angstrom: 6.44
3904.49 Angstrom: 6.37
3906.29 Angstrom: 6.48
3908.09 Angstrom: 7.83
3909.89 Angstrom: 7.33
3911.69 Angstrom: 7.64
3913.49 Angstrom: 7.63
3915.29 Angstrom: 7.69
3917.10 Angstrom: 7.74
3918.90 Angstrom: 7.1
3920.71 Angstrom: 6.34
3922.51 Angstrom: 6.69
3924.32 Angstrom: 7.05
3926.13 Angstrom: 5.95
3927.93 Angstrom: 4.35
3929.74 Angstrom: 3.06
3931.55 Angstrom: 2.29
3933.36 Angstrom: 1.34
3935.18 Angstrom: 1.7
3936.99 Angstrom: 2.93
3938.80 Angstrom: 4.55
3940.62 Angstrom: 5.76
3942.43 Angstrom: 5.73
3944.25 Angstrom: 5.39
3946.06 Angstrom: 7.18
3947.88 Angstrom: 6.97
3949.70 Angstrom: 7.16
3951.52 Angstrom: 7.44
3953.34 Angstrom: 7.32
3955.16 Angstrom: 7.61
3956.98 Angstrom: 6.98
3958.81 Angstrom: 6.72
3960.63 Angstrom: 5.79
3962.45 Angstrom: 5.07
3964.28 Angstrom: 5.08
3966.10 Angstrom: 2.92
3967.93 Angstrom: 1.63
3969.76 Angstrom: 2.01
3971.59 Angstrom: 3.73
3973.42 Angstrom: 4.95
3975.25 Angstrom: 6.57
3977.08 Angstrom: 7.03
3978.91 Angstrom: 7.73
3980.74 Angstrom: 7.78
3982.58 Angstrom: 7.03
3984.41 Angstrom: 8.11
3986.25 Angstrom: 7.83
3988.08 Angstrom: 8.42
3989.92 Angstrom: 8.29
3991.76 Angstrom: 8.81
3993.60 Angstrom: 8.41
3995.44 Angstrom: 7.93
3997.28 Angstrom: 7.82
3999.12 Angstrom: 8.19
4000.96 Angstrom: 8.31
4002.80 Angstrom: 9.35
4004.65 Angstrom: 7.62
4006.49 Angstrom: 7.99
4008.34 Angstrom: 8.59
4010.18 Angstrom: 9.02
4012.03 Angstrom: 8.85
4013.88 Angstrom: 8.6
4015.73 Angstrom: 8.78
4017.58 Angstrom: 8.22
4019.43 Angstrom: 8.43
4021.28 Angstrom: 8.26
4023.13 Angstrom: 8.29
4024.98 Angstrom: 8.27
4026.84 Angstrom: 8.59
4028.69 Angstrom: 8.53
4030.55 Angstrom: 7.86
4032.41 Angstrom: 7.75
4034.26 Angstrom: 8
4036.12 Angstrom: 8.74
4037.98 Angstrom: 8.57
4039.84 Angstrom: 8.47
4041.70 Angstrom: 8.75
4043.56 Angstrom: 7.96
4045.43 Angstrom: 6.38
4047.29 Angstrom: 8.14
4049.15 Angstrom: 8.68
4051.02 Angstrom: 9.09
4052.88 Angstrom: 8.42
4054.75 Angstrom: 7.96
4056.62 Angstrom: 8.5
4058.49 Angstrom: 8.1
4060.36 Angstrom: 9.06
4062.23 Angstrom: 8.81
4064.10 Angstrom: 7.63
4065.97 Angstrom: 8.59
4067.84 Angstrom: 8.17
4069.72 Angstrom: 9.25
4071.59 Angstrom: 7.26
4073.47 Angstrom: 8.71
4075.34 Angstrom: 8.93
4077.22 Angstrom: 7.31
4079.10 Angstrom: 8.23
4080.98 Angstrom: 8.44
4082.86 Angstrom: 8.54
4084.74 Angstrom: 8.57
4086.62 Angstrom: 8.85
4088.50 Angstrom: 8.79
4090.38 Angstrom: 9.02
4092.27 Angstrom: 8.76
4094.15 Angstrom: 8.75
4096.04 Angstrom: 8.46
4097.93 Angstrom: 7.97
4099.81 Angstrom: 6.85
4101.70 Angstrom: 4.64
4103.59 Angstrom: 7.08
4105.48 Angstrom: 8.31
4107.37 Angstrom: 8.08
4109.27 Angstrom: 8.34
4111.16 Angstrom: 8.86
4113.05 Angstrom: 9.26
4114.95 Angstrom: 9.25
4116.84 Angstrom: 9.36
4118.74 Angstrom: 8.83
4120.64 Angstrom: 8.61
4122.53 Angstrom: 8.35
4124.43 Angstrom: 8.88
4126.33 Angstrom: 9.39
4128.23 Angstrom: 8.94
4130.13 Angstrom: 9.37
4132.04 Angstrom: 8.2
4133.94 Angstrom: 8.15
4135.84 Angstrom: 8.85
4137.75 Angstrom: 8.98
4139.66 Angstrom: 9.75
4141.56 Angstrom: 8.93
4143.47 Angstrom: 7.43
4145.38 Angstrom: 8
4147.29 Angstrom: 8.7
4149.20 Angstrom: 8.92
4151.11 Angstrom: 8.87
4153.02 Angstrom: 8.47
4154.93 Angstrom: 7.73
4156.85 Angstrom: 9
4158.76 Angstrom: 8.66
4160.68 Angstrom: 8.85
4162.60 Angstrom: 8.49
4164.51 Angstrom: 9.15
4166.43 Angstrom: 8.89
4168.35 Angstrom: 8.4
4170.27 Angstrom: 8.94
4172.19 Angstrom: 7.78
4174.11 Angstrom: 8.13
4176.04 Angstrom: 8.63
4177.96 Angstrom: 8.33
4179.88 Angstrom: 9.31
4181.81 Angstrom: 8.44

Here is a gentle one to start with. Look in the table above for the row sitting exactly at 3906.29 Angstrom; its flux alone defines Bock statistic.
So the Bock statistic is 6.48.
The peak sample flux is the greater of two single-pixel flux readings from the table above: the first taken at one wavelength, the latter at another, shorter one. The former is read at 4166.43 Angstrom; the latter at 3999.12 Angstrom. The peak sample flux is 8.9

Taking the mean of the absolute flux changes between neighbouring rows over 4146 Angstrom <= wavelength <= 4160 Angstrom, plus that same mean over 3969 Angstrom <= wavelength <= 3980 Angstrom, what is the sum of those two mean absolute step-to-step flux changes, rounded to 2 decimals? 1.65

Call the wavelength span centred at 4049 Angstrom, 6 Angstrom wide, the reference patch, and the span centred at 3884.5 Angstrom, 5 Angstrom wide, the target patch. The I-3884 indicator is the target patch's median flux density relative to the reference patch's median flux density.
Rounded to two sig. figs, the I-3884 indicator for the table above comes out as 0.78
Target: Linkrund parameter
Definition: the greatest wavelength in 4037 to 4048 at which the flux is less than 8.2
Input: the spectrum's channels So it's 4047.29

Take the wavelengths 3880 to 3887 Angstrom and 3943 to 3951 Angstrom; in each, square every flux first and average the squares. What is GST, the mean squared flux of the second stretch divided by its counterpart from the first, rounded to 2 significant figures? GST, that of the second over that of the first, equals 1.0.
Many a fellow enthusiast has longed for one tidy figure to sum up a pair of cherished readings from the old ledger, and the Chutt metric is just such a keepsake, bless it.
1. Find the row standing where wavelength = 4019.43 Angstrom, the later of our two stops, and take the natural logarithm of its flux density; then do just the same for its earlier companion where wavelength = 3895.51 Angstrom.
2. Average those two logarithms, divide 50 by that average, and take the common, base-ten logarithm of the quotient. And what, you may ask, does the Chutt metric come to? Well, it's 1.392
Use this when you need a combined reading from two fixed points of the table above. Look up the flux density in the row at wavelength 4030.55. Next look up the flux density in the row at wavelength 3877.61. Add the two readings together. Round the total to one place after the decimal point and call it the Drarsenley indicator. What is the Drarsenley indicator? 14.7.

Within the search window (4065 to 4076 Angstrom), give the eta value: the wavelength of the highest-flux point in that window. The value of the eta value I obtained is 4069.72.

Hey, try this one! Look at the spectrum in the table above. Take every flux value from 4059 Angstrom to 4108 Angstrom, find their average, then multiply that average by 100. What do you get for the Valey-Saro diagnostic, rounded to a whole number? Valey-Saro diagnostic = 819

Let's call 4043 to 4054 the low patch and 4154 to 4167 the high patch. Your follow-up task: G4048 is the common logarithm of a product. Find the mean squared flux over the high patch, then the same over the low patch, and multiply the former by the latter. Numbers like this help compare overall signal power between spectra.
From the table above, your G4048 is 3.70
